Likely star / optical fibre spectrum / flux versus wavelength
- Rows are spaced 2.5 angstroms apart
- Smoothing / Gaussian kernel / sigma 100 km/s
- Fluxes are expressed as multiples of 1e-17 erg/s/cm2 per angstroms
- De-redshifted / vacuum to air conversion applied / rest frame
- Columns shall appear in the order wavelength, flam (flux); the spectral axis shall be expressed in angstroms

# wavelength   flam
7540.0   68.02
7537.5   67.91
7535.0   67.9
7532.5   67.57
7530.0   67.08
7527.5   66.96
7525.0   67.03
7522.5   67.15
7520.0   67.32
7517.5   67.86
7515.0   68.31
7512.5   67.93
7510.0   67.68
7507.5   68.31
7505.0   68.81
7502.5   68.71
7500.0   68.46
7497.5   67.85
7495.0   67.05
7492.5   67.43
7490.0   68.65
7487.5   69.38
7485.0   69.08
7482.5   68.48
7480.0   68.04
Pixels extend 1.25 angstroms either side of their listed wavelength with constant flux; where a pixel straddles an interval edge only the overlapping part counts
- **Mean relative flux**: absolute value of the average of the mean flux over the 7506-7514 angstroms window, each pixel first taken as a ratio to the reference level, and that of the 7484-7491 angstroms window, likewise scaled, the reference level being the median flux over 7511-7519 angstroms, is 1.01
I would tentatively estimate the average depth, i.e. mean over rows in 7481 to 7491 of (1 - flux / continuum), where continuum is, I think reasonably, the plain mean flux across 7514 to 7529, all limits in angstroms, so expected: -0.022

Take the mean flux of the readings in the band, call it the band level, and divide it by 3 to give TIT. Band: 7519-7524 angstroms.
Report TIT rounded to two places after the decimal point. 22.41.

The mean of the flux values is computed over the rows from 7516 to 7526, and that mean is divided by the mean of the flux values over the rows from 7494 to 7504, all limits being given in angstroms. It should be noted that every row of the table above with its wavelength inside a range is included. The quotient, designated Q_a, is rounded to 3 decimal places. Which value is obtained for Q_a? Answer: 0.990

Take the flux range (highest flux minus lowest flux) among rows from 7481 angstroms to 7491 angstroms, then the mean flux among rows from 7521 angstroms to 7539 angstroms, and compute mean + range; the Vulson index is 68.3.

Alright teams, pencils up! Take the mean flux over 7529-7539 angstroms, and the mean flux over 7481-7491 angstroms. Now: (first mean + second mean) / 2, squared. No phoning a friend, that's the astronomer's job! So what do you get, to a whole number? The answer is 4659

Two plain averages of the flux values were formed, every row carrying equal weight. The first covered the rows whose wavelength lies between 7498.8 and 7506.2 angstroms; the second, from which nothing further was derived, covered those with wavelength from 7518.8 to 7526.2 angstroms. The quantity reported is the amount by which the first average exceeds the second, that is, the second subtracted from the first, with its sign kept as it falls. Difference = 1.5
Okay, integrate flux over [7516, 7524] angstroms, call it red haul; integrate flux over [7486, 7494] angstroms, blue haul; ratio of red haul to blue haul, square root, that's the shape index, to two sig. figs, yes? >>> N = 0.99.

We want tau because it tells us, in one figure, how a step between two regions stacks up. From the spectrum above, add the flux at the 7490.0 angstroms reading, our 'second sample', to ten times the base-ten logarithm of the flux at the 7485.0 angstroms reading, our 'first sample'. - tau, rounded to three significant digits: 87.0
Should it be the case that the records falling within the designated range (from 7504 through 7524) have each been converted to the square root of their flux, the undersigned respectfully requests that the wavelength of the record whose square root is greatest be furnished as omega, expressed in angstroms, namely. 7505.0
